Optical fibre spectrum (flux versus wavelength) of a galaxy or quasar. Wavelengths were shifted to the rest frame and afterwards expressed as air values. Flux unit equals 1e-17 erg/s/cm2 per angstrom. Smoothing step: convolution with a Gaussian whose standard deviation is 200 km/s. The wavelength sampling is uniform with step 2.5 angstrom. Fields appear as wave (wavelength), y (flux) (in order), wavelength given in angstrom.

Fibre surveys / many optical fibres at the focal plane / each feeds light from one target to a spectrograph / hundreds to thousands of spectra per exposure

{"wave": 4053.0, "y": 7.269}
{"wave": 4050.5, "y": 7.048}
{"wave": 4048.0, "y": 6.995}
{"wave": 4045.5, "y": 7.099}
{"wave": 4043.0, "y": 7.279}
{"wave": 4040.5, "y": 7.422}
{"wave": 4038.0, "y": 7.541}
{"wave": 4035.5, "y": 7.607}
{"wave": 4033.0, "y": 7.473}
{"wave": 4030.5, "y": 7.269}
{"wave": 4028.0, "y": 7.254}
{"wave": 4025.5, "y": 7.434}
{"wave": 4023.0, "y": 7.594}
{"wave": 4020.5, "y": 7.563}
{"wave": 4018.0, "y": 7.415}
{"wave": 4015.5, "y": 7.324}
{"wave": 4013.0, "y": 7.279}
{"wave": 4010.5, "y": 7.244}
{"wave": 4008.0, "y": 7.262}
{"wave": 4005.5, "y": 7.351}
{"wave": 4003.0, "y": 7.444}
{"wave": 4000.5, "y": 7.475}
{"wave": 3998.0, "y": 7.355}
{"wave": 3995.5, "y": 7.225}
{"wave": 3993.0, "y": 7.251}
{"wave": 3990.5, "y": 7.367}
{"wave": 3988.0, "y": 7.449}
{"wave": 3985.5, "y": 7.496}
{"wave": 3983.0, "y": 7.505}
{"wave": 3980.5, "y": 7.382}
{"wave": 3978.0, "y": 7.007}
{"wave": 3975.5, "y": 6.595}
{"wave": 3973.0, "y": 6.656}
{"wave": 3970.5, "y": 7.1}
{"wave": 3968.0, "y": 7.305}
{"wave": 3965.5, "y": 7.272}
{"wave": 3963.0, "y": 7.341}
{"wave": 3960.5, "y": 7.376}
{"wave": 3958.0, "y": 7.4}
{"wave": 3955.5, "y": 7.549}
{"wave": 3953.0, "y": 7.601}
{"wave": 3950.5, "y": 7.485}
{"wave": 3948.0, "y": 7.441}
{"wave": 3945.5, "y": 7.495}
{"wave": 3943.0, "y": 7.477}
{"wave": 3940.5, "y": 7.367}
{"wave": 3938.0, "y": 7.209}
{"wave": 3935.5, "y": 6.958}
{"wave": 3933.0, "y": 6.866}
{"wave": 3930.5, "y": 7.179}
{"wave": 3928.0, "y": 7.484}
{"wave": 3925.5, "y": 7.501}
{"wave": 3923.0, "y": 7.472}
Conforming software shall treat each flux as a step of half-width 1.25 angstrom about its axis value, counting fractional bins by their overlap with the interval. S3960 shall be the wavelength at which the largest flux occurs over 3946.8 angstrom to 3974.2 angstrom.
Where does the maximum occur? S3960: 3953.0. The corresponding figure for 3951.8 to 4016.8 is 3953.0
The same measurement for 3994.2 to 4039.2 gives 4035.5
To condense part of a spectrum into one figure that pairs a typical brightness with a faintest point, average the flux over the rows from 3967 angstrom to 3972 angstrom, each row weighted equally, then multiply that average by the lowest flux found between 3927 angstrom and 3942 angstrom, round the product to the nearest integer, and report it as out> 49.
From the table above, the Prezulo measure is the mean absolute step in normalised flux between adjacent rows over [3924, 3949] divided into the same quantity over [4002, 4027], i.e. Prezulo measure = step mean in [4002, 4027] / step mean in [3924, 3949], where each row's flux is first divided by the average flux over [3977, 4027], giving 0.54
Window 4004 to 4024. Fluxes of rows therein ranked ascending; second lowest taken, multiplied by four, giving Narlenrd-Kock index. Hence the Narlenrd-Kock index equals 29.0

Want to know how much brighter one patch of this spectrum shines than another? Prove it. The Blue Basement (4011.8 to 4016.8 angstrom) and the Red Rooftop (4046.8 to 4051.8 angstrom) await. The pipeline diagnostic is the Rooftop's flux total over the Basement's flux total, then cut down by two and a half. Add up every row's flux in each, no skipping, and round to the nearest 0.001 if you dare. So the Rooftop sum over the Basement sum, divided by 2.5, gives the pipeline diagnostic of 0.385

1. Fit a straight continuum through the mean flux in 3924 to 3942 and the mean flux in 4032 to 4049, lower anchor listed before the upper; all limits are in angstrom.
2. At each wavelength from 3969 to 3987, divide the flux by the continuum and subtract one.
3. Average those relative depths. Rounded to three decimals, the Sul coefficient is -0.023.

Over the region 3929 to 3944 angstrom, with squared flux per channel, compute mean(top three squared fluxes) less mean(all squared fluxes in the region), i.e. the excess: 2.5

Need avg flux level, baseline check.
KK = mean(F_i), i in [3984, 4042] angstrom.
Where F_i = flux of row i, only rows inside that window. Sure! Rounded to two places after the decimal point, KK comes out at 7.40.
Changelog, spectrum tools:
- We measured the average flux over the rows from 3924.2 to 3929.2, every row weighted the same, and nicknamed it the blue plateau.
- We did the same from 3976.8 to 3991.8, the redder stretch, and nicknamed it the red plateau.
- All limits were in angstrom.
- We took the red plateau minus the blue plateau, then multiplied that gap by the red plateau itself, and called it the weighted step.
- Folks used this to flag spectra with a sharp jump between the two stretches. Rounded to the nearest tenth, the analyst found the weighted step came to -0.9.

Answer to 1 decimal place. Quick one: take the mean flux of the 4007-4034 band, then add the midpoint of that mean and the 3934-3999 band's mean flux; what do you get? 14.7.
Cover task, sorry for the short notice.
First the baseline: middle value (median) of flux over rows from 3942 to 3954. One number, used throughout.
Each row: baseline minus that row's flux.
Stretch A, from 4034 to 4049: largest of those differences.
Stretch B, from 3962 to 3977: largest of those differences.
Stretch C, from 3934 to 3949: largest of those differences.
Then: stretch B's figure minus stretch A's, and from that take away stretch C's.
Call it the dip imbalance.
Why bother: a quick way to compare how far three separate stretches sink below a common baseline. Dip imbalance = -0.13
